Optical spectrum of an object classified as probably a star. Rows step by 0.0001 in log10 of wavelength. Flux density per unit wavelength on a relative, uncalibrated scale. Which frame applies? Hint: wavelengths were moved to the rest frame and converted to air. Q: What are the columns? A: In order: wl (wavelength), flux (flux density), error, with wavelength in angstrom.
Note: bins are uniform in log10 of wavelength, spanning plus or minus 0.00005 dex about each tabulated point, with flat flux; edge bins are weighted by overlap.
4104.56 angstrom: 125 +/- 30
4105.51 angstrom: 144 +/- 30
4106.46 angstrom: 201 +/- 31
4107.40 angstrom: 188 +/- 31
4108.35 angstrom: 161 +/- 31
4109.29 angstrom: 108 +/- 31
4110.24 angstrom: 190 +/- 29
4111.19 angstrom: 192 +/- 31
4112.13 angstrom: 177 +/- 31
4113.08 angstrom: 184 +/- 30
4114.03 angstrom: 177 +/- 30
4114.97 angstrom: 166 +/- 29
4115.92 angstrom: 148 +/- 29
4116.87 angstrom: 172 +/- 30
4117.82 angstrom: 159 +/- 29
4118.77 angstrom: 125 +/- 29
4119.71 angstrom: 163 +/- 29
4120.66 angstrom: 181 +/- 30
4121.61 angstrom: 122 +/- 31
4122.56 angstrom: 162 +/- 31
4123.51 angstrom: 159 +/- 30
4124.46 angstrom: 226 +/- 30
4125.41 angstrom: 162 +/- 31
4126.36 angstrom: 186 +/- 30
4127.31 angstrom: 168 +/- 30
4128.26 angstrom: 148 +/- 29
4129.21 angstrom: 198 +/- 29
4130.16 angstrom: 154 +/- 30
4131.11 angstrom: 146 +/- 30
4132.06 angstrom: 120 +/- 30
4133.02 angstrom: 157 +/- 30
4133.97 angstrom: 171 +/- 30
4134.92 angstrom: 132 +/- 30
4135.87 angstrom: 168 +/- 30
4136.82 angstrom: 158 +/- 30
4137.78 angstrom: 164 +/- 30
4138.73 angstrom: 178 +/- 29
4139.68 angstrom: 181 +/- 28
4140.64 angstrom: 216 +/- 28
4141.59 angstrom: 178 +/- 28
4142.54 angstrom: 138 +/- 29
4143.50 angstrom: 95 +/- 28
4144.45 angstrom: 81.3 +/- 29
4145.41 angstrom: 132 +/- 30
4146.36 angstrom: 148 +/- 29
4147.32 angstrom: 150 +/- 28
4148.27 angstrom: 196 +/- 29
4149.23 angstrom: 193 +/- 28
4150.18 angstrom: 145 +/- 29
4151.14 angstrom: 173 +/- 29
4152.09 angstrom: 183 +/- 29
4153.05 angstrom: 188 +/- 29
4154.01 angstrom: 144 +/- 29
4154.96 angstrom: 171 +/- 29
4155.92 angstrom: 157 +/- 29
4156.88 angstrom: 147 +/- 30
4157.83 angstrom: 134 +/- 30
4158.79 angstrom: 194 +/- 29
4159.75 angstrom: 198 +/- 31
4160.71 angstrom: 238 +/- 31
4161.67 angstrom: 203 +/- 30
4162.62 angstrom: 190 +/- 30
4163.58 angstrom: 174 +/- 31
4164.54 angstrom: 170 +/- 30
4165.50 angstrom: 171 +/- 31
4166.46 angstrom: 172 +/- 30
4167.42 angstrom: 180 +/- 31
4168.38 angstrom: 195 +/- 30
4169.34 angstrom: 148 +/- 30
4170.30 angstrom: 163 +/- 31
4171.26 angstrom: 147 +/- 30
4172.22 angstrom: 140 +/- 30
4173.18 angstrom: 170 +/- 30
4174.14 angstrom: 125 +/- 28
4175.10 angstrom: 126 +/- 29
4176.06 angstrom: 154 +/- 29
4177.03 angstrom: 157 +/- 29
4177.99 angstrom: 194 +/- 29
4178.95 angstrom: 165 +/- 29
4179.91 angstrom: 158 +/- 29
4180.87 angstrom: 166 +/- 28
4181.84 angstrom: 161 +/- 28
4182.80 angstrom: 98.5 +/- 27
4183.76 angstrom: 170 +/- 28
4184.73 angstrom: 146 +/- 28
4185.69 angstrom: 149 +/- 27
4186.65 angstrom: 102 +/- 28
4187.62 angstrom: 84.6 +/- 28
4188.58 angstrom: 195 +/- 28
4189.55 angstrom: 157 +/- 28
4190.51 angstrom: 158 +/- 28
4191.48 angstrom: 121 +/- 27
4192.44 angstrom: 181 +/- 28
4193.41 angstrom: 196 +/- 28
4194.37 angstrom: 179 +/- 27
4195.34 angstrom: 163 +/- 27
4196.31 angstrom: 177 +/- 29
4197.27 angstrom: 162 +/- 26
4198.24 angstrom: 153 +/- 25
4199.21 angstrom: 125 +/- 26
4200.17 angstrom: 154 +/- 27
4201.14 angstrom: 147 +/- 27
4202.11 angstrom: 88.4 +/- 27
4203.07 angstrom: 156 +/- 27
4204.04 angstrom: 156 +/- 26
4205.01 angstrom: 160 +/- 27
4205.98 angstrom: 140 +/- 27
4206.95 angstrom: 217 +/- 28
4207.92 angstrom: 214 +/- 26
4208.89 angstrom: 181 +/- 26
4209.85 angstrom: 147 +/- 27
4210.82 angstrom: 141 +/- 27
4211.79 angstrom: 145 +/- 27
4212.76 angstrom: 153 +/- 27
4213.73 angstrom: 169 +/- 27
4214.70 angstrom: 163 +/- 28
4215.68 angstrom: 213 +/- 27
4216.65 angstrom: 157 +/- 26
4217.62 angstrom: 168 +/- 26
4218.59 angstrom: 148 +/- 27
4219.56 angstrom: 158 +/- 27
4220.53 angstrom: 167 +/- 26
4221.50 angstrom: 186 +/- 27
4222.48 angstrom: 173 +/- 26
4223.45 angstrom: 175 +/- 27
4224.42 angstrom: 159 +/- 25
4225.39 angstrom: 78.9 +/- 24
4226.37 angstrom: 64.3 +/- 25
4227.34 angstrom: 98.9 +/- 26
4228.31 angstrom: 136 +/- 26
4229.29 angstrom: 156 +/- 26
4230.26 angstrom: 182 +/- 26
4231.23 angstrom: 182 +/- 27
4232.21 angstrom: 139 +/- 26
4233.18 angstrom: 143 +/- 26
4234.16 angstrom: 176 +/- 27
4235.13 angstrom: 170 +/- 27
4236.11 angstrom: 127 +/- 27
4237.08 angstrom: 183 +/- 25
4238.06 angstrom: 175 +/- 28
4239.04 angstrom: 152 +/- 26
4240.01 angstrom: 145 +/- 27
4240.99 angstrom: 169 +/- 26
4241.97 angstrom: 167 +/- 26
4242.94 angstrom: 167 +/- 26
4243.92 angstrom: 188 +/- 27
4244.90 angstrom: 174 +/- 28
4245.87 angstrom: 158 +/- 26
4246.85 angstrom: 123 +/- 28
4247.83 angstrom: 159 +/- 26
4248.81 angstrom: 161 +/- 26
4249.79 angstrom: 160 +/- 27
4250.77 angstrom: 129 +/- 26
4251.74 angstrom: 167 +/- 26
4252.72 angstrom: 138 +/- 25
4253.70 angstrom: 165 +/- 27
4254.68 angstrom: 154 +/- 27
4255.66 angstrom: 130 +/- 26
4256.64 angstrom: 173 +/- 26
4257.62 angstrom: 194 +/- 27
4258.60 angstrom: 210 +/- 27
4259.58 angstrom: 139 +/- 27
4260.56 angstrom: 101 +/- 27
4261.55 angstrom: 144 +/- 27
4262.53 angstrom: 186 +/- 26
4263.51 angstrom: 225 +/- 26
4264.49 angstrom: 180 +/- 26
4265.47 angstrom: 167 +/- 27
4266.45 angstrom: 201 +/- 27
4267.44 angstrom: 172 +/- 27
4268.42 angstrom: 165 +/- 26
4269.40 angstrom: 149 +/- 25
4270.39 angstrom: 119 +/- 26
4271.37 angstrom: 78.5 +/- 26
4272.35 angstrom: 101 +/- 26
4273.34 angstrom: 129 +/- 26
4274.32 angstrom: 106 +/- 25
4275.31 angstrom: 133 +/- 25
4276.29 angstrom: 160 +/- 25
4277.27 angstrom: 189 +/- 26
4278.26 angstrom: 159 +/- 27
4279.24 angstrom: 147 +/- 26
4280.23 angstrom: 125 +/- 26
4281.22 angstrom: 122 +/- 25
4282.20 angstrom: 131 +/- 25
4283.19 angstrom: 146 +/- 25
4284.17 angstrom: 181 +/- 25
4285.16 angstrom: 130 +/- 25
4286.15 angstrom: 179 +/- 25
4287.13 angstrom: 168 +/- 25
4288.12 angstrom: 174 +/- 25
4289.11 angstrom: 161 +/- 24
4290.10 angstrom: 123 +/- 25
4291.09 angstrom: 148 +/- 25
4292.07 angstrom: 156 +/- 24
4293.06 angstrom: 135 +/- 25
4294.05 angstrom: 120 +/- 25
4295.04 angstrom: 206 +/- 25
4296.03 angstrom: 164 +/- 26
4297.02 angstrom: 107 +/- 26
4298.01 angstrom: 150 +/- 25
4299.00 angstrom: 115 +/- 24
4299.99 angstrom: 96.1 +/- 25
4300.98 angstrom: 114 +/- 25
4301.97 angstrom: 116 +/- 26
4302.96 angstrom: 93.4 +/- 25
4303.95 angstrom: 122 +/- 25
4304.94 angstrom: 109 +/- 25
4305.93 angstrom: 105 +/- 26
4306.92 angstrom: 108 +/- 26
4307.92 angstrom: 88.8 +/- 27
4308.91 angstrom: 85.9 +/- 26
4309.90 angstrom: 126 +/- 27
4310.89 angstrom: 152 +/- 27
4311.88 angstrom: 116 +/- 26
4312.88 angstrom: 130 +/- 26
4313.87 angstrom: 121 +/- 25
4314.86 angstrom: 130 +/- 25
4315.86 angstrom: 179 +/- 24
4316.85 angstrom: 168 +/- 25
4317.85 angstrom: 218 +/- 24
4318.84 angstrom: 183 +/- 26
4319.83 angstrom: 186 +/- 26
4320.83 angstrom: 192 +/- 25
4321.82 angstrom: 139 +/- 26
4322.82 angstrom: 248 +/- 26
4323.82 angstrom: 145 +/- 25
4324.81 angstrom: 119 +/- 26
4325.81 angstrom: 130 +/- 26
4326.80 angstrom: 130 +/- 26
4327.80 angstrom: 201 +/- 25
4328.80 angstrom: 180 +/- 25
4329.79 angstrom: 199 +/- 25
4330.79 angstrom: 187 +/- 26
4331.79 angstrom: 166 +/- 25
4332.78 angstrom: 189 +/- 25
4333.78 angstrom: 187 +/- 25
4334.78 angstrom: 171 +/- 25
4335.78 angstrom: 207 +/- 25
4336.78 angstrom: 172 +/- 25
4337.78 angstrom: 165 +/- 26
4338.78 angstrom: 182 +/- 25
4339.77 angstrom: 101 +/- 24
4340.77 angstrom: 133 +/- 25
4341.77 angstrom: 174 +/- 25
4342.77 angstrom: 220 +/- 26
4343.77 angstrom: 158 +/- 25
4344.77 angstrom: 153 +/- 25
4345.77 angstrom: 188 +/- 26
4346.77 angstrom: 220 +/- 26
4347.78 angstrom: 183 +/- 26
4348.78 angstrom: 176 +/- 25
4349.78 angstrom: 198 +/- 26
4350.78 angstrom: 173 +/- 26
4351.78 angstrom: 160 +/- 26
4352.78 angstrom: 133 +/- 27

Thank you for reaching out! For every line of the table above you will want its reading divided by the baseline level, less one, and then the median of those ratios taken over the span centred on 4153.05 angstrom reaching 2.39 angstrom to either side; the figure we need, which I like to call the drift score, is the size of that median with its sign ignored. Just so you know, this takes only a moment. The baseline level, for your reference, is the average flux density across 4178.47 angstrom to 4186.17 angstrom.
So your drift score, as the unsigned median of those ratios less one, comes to 0.14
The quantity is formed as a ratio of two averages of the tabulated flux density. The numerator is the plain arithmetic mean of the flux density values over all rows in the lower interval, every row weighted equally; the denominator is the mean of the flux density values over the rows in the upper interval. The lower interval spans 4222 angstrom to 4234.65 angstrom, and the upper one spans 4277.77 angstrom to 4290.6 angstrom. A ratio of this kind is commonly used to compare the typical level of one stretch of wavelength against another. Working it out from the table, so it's 0.96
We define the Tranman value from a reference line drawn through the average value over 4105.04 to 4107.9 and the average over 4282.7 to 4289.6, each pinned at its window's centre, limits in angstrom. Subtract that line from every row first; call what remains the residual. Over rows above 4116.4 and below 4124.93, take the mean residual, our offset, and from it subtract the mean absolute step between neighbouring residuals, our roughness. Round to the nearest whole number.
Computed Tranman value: -47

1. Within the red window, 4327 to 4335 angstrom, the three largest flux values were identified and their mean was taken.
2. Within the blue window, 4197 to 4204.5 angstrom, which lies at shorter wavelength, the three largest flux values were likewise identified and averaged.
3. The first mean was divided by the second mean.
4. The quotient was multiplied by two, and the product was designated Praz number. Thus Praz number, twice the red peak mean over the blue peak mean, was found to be 2.49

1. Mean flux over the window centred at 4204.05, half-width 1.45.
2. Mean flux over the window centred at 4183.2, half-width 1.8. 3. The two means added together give 301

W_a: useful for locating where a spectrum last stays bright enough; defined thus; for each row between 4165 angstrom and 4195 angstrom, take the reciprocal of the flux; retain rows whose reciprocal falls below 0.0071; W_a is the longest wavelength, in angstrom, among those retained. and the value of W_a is 4194.37 angstrom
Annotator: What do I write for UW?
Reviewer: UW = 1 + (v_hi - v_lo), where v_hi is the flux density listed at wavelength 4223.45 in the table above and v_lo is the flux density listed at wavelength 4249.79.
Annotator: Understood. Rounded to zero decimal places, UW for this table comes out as 16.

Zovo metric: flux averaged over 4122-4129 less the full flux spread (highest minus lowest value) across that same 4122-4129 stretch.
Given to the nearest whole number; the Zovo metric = 95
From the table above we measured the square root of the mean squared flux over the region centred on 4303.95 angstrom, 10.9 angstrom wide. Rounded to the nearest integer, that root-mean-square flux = 105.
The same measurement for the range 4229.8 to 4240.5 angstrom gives 162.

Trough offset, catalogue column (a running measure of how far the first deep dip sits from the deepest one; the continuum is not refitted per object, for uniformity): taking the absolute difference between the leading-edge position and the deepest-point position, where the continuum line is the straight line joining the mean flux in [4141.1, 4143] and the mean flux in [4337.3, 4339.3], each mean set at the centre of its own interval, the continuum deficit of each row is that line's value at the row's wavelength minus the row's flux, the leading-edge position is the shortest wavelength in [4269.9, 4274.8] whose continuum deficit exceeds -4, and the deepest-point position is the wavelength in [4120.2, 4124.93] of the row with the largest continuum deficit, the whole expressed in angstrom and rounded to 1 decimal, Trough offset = 148.8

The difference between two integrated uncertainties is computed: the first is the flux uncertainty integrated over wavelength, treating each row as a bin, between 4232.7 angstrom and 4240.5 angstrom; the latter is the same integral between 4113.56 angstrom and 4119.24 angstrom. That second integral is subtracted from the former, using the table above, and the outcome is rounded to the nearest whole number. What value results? 41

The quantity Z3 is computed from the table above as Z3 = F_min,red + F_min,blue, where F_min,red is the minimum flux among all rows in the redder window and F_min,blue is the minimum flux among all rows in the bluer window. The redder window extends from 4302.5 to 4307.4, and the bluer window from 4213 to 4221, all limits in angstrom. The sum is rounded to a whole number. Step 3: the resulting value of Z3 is 241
